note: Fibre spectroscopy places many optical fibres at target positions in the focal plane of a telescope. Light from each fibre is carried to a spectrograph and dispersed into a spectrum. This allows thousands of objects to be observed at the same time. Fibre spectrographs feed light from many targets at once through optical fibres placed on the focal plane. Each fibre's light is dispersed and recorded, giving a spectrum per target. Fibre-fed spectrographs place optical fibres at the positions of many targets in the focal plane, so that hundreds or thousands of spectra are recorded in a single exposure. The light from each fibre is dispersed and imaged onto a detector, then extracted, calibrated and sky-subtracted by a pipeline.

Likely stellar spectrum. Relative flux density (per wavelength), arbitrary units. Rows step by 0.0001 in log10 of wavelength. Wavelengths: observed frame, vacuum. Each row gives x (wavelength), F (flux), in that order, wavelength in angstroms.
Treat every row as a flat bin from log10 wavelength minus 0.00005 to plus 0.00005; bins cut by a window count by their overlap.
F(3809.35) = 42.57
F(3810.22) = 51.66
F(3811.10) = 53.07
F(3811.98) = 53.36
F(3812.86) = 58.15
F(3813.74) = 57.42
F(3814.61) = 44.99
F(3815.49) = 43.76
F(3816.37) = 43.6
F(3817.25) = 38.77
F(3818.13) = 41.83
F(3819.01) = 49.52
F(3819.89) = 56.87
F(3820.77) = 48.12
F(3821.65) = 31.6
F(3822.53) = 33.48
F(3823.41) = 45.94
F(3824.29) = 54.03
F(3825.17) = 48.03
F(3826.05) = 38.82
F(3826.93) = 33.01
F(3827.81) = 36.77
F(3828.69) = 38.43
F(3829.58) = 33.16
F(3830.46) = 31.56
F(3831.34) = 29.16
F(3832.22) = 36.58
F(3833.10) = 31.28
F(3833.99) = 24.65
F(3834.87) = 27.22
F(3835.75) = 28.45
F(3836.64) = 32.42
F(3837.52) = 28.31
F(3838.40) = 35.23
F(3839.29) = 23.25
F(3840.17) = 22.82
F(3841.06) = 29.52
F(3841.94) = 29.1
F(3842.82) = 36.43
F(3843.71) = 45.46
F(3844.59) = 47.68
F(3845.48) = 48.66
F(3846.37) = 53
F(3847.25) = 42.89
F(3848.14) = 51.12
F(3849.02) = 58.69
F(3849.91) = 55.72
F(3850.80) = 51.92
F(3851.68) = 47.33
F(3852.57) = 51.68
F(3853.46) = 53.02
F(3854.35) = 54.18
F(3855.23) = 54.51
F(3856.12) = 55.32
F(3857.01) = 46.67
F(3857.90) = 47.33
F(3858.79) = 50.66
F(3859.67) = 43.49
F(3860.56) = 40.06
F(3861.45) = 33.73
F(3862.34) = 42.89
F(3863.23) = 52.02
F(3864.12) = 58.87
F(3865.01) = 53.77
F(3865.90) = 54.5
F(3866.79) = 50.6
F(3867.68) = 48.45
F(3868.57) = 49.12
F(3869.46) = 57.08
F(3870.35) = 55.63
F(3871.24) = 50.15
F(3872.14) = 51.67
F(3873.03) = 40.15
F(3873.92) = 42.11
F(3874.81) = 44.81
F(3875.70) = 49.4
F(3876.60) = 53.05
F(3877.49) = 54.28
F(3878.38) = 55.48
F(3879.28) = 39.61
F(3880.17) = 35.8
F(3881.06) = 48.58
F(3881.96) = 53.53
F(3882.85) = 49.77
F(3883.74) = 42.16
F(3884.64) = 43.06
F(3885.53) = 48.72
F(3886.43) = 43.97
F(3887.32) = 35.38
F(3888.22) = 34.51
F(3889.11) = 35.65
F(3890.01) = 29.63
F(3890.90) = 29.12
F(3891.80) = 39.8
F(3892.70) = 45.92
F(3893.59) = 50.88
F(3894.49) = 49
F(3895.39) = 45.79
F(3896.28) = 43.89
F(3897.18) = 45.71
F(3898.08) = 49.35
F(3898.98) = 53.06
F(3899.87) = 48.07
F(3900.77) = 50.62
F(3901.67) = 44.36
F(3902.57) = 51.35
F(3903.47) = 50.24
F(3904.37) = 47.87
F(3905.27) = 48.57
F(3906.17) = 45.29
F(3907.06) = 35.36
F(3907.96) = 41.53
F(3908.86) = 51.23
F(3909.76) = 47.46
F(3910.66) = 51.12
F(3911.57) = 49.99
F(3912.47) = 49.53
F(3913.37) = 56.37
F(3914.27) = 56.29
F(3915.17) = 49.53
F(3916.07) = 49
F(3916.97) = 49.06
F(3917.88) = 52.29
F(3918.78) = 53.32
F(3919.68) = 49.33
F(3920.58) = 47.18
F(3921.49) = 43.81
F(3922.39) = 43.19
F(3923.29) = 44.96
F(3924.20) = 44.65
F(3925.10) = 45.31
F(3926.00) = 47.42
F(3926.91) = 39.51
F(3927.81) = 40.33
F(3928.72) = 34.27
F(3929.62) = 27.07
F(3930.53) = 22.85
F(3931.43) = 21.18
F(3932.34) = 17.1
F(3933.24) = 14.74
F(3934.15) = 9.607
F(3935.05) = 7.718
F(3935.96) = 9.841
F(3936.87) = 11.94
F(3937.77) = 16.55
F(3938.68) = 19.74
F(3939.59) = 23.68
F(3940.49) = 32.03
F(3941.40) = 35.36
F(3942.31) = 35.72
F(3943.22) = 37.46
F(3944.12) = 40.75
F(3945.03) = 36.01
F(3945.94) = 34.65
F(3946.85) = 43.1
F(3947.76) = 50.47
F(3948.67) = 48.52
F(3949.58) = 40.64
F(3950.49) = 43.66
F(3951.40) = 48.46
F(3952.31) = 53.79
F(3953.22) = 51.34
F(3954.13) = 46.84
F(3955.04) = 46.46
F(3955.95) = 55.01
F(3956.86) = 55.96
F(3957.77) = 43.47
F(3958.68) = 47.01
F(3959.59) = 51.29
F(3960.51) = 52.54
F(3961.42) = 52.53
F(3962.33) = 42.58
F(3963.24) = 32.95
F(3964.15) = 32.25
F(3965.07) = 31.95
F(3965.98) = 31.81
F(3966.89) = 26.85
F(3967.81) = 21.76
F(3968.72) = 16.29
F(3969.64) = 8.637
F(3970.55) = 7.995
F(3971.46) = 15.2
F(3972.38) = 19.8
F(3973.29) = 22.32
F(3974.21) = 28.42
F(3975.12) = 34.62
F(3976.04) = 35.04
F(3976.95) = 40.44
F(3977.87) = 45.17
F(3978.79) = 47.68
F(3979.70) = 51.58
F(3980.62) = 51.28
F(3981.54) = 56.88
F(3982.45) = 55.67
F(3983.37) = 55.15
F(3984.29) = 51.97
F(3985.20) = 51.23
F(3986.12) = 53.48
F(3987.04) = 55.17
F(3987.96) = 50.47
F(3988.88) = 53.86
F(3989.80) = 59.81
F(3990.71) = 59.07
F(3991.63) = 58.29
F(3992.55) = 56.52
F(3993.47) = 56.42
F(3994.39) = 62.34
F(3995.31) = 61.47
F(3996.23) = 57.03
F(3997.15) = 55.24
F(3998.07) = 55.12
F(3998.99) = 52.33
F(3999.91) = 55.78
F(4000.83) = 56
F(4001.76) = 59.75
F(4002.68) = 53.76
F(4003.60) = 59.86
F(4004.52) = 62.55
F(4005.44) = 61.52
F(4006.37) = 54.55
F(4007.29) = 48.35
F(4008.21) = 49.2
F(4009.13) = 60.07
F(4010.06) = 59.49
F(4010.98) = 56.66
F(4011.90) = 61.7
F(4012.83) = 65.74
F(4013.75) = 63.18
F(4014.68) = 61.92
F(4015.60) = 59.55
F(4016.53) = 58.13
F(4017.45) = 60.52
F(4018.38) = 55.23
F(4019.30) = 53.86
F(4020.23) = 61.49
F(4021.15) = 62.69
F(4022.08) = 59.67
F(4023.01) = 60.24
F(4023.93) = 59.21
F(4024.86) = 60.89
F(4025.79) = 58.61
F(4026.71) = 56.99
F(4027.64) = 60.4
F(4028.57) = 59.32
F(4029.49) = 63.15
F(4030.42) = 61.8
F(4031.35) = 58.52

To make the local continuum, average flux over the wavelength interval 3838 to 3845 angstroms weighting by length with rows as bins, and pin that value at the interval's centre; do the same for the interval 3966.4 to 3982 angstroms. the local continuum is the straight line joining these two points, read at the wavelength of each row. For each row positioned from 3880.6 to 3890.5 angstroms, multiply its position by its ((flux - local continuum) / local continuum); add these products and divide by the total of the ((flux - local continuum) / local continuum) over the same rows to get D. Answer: 3883.6 angstroms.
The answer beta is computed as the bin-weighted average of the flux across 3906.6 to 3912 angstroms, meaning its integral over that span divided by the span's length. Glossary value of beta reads 46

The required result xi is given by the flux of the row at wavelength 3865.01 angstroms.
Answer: 53.77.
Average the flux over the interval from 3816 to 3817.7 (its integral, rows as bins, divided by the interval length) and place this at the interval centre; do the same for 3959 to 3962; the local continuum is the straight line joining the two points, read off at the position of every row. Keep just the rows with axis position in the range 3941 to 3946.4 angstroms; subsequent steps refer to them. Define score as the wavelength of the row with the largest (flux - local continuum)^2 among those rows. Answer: 3945.94 angstroms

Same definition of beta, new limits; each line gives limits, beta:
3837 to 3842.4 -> 28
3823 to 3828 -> 43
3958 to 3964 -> 46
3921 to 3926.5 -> 45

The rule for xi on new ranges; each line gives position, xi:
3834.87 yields 27.22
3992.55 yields 56.52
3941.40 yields 35.36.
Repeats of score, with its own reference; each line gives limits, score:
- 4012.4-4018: 4012.83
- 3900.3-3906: 3902.57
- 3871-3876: 3872.14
